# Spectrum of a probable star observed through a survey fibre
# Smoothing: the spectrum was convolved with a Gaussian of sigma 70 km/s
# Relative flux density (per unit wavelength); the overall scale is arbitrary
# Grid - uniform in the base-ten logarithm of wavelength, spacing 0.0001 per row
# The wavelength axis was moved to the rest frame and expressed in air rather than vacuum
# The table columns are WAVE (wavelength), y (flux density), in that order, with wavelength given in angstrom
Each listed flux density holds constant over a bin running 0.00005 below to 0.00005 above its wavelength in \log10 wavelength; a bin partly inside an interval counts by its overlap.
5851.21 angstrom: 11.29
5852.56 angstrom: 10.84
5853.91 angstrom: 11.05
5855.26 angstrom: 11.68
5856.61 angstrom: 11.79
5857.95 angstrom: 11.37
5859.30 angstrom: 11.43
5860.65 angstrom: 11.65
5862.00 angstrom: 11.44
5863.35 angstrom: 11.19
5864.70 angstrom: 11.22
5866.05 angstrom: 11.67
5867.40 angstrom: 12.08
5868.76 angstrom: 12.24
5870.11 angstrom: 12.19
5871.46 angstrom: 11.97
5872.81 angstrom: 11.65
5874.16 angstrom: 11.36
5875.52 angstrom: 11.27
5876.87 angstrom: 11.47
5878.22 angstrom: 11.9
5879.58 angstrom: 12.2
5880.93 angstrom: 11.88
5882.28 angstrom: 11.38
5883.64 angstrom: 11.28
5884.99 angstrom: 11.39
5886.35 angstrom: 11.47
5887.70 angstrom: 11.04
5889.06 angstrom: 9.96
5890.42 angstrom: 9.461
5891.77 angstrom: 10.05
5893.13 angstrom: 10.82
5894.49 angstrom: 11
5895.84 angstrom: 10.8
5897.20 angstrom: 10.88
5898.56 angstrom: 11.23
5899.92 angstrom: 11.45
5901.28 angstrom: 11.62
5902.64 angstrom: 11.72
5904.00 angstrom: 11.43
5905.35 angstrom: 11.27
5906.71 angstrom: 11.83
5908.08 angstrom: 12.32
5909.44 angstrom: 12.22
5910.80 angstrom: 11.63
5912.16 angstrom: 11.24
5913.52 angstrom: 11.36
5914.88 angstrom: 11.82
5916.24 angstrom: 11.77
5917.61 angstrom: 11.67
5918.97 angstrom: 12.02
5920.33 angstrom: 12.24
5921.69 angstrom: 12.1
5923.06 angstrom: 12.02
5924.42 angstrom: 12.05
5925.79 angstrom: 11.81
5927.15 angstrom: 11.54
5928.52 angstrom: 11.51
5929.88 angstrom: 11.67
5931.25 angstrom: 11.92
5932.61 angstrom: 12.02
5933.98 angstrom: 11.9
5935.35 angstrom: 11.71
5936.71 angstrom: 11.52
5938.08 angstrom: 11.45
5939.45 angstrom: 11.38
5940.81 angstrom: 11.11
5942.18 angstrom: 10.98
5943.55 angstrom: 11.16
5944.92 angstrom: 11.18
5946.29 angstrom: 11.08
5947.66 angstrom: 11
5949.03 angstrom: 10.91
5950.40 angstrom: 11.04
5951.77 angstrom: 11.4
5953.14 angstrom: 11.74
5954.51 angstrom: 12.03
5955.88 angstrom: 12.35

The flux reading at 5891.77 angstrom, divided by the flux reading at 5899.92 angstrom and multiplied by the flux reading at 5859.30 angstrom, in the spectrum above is 10.0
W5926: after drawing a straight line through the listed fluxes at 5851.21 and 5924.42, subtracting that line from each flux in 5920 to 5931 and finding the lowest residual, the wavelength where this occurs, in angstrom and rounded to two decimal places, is 5928.52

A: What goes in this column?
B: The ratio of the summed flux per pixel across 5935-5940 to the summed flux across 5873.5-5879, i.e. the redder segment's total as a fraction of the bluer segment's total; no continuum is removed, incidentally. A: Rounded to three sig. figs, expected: 1.00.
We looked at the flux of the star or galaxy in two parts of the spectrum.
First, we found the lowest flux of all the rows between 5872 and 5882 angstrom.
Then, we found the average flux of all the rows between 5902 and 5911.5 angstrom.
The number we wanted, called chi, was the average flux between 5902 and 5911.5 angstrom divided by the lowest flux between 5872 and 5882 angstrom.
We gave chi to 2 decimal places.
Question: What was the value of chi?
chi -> 1.04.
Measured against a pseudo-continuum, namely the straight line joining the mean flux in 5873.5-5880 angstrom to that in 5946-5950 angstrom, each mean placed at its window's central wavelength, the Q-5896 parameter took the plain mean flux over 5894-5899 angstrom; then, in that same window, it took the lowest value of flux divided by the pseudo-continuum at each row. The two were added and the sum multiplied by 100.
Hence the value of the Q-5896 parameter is 1192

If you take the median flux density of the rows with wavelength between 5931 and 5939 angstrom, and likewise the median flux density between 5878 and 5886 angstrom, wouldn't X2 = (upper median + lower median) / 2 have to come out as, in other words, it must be 11.72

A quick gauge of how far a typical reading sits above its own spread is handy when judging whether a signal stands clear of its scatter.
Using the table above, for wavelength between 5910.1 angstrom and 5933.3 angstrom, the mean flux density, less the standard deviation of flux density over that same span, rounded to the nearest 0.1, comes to 11.5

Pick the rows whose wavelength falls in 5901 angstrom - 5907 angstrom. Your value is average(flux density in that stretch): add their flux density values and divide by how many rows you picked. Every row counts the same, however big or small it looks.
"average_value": 11.6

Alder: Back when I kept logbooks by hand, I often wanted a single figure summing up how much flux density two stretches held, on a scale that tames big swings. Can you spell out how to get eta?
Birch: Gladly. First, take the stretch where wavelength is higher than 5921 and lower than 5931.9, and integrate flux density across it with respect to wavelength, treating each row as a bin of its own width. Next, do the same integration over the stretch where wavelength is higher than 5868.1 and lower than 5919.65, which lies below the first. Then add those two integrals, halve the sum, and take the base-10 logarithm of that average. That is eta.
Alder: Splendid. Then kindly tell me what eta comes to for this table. 2.56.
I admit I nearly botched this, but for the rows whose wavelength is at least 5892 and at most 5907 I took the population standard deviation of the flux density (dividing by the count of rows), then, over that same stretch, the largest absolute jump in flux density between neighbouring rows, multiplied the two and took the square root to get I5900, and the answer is 0.44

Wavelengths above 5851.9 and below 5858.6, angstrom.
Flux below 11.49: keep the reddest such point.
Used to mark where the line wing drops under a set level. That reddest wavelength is 5857.95 angstrom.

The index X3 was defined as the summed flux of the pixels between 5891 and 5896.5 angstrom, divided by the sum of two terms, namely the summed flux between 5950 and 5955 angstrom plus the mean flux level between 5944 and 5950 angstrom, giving 0.75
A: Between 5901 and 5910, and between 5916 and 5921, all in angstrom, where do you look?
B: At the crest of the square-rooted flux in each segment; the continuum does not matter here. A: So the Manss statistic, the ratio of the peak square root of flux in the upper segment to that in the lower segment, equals 1.00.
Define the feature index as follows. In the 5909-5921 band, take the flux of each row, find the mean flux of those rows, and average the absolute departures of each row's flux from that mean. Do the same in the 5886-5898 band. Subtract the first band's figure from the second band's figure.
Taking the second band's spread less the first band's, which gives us 0.3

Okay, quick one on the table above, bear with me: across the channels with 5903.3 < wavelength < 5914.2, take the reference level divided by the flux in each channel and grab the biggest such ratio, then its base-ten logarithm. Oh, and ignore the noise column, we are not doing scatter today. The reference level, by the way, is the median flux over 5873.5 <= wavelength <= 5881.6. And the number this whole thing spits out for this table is 0.016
